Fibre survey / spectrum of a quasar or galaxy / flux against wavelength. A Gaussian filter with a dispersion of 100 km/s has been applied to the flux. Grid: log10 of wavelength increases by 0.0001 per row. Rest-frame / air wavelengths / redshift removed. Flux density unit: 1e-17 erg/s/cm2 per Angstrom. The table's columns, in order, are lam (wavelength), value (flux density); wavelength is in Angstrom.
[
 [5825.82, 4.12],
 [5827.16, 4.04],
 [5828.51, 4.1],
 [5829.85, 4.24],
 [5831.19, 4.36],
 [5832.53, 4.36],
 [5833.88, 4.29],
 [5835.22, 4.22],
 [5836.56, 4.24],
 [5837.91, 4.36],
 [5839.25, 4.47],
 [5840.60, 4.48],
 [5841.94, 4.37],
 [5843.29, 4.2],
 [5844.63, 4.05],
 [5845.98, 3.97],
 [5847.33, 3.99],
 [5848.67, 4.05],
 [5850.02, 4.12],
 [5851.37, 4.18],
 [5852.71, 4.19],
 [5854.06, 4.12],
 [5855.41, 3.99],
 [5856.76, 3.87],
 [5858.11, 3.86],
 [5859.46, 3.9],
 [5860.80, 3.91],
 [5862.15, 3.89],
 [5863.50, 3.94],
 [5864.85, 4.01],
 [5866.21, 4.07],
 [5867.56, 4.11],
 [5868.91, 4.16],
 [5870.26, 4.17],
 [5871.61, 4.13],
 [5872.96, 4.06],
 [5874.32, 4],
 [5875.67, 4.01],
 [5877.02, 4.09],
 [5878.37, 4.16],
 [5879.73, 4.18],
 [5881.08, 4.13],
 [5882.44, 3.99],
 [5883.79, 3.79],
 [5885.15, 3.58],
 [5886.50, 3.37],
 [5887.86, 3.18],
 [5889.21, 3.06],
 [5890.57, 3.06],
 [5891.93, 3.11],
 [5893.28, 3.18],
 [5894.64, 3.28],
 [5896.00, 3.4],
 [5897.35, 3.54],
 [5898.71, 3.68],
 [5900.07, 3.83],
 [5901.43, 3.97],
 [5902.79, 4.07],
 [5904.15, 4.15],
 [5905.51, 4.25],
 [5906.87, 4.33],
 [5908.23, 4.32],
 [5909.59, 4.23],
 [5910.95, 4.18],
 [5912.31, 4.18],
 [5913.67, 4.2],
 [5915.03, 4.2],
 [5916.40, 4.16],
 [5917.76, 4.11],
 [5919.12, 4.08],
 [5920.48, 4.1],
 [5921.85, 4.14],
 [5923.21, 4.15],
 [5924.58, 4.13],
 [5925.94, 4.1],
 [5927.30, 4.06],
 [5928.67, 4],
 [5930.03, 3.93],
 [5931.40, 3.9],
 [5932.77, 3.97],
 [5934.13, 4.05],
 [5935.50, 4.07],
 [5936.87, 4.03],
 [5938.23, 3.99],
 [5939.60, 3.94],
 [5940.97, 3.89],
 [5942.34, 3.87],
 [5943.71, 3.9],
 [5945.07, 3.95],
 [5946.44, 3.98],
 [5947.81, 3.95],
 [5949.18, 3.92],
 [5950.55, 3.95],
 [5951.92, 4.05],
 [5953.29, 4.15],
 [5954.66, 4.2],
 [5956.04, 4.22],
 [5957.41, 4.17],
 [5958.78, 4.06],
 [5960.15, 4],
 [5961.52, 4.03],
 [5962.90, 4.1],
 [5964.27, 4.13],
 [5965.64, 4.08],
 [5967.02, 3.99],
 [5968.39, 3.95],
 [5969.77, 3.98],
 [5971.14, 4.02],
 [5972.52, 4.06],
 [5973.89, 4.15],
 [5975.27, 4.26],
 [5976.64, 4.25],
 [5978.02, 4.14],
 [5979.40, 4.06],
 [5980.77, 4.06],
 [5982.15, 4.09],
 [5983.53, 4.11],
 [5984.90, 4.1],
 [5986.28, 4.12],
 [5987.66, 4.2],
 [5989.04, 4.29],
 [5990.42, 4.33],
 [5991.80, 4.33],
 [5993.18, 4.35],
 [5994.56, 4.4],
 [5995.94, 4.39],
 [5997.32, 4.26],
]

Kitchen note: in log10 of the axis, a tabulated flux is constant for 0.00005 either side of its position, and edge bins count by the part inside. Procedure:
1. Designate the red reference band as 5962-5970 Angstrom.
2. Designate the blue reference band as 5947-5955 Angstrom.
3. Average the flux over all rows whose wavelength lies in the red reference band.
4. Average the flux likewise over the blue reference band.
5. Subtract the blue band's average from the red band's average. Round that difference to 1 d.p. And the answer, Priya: 0.0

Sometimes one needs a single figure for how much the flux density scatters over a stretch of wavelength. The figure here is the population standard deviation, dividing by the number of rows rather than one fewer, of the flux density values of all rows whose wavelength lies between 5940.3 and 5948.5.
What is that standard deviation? 0.039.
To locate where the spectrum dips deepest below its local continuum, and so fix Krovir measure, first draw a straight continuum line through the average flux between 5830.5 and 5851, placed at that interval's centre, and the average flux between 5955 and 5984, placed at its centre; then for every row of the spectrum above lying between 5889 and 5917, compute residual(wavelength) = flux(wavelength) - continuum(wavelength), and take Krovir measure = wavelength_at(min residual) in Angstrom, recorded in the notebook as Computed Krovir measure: 5889.21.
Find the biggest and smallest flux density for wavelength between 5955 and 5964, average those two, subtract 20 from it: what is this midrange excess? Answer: -15.9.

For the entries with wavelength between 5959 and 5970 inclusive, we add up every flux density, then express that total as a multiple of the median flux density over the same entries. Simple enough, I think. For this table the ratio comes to 8.03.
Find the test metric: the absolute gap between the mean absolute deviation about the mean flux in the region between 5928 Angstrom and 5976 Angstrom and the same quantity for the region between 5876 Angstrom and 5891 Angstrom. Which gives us 0.32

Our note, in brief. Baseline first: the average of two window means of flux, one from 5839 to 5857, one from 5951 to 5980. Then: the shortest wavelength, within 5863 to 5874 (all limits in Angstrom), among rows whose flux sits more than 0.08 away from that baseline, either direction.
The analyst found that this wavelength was 5863.50 Angstrom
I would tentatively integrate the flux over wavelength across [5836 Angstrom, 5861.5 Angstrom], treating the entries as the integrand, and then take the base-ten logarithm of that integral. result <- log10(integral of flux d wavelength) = 2.02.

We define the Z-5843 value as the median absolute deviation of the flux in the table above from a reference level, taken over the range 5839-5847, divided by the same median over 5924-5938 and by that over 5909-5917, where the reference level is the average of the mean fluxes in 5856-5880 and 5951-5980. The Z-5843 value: 35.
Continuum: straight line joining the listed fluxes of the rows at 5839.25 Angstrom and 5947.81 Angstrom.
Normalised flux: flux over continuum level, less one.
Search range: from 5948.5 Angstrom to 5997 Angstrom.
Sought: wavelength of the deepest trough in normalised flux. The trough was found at 5949.18 Angstrom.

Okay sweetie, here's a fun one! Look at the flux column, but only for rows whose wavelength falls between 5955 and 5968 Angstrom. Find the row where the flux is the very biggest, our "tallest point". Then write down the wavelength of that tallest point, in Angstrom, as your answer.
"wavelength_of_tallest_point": 5956.04 Angstrom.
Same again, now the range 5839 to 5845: 5840.60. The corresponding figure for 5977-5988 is 5987.66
